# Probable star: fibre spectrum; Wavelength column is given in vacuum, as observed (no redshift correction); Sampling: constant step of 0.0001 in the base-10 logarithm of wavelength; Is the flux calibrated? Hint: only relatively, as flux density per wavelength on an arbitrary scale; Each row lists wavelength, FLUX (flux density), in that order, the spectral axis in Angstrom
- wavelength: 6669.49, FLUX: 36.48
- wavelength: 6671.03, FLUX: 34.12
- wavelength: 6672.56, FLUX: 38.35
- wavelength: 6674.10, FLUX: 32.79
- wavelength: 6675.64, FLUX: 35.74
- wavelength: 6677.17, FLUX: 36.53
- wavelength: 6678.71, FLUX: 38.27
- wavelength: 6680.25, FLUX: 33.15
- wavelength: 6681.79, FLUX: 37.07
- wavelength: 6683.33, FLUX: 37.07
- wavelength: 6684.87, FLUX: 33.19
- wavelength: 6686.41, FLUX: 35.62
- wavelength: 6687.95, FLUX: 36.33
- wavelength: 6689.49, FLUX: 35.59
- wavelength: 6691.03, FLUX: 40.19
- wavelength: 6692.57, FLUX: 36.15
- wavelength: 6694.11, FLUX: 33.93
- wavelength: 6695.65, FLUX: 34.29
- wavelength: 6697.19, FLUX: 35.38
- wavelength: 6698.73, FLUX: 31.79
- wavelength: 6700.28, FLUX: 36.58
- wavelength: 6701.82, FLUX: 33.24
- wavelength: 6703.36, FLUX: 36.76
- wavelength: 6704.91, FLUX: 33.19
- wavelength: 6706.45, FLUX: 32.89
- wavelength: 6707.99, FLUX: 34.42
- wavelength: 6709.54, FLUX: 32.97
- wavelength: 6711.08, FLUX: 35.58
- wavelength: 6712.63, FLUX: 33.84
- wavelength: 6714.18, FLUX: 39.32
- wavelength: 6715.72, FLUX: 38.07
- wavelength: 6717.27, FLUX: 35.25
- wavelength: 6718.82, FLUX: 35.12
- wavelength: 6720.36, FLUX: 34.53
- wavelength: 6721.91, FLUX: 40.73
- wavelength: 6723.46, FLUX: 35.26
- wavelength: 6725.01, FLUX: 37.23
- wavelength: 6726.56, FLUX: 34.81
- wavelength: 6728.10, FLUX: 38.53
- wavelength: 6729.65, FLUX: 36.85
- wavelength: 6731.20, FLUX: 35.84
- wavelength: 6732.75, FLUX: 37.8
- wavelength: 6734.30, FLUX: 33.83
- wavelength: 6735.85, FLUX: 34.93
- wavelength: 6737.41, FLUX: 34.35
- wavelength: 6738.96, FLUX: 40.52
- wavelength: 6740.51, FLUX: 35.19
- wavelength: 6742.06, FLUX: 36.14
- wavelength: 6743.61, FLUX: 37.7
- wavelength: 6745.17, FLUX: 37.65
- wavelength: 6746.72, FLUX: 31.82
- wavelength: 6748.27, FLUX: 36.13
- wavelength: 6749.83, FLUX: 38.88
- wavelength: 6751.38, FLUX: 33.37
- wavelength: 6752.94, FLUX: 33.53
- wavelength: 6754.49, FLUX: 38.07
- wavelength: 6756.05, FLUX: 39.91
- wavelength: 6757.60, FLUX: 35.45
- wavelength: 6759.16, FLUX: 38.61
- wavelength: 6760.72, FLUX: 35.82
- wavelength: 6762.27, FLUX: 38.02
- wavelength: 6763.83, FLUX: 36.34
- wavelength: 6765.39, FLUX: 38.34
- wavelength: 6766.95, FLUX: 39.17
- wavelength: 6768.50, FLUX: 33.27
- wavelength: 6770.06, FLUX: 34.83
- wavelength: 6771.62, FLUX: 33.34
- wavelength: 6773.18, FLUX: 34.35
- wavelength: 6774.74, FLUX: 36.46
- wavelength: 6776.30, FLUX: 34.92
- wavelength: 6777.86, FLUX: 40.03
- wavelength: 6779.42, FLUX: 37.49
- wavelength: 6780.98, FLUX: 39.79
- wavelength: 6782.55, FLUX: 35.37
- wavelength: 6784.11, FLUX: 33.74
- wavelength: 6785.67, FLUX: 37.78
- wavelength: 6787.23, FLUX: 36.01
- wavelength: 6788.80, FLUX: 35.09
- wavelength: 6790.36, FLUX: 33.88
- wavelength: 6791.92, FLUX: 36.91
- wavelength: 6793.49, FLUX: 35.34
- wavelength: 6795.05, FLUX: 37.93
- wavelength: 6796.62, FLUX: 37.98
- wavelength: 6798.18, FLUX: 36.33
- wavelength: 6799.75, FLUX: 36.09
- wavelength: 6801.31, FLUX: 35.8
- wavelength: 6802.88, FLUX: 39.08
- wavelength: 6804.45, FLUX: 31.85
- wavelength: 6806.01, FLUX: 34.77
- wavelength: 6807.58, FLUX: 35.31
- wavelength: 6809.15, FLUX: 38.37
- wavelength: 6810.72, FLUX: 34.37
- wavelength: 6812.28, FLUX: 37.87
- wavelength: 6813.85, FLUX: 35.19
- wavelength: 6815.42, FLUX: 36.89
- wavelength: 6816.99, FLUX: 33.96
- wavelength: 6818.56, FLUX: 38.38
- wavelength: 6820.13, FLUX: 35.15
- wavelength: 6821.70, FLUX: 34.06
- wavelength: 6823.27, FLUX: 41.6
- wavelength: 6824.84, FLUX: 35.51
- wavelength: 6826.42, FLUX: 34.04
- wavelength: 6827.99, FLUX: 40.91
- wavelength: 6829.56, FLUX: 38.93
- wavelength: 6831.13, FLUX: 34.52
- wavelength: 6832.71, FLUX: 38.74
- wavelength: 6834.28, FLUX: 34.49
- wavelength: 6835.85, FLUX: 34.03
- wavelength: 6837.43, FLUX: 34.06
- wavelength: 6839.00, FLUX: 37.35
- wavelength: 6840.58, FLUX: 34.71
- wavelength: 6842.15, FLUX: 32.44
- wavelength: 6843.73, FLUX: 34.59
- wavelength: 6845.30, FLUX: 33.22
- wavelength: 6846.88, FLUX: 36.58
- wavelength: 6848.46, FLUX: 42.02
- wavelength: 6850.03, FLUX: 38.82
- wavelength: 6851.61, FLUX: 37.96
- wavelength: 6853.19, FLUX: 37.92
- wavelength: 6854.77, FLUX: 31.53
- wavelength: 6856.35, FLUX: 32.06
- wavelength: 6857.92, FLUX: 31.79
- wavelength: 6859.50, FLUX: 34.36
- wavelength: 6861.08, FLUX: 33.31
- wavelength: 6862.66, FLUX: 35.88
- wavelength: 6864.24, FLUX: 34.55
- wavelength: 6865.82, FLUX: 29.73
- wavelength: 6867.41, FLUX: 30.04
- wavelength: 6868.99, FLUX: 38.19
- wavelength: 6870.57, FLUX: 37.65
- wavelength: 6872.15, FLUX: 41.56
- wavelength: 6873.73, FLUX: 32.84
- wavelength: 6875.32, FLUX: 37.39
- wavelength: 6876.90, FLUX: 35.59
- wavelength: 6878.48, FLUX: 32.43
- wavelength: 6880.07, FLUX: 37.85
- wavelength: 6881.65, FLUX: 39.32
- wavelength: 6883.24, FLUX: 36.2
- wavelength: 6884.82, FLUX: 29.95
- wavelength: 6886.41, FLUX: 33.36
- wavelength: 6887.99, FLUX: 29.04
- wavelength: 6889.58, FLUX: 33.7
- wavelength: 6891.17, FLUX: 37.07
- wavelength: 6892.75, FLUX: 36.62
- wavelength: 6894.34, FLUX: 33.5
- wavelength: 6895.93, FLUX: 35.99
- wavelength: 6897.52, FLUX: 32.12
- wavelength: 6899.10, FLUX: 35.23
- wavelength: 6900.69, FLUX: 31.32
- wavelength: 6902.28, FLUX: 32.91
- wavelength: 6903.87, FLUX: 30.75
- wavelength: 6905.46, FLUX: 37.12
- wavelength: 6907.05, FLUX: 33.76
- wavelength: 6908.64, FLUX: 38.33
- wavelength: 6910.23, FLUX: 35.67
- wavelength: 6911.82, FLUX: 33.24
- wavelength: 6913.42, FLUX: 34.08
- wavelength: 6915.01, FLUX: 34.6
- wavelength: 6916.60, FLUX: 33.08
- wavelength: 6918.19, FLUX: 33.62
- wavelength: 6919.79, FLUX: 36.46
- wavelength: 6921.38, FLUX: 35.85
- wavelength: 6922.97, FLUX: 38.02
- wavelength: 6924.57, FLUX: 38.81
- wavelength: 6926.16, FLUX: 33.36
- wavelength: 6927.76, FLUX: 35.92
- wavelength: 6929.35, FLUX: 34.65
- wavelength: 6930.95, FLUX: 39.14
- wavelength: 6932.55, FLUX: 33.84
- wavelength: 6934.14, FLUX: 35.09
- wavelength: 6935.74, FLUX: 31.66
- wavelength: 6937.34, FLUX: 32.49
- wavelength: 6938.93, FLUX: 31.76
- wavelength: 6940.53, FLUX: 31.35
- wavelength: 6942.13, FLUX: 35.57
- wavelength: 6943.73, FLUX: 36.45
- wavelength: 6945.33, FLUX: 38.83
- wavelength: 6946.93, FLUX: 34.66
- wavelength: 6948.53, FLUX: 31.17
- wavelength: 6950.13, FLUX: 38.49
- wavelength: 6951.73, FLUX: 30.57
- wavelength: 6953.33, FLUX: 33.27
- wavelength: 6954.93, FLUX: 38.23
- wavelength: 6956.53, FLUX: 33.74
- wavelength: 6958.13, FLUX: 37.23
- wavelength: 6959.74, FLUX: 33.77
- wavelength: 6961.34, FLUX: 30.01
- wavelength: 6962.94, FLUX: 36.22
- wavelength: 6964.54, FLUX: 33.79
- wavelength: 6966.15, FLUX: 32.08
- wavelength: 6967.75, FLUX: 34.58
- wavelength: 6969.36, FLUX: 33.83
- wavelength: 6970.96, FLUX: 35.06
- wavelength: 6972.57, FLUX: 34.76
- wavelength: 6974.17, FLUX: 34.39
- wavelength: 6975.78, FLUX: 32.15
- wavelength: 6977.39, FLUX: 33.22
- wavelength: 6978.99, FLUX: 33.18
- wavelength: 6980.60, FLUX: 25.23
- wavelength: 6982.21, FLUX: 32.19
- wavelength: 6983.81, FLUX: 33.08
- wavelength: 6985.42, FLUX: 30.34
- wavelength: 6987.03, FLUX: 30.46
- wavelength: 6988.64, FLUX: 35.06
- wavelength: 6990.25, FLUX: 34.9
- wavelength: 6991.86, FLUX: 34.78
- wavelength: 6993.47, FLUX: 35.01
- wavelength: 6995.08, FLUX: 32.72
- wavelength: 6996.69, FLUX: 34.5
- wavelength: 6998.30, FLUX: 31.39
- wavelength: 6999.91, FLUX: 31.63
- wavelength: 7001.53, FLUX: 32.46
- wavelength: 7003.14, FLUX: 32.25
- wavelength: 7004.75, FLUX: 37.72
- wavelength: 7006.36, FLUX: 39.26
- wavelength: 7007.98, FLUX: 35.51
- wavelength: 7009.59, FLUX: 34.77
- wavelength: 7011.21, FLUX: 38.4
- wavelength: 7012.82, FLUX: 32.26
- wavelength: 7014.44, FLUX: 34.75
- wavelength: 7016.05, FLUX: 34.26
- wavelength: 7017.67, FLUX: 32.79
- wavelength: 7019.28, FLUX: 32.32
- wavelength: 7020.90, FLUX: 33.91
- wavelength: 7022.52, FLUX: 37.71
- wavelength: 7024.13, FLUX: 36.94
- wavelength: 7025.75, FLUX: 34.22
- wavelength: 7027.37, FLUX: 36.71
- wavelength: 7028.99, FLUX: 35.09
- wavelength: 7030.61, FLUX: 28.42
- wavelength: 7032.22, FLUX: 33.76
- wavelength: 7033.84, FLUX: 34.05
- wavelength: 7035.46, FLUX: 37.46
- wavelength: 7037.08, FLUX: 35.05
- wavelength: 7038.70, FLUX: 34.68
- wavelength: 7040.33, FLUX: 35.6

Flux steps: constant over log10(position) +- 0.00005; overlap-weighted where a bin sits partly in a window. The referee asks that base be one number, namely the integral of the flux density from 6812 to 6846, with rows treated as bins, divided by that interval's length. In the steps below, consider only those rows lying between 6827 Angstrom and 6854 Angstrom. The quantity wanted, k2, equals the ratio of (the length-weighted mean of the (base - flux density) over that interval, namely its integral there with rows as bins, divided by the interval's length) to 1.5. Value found -0.4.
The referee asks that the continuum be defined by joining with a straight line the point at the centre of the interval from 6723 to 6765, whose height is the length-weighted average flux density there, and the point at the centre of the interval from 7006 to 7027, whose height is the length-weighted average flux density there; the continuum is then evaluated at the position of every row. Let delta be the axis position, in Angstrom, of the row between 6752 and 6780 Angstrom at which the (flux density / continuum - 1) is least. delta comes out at 6768.50 Angstrom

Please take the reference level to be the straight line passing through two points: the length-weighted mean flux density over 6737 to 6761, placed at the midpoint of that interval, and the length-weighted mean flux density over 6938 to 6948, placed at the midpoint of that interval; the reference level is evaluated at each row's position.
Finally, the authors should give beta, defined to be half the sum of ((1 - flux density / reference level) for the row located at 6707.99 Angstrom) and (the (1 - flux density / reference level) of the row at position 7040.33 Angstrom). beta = 0.01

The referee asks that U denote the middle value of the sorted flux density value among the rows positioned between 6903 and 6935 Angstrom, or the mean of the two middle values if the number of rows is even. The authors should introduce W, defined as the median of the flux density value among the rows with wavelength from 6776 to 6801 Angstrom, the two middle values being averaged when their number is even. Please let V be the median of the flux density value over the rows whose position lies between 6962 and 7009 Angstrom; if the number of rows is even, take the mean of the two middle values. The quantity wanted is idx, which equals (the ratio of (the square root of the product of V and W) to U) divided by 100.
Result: 0.0100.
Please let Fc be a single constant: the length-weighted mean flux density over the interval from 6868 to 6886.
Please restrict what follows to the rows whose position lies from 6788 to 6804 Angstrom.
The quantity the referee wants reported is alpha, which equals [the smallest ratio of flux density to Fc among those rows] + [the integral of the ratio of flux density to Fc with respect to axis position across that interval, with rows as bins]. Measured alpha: 17.0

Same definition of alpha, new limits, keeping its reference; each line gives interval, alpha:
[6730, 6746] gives 17.0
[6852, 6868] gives 15.5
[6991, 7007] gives 16.0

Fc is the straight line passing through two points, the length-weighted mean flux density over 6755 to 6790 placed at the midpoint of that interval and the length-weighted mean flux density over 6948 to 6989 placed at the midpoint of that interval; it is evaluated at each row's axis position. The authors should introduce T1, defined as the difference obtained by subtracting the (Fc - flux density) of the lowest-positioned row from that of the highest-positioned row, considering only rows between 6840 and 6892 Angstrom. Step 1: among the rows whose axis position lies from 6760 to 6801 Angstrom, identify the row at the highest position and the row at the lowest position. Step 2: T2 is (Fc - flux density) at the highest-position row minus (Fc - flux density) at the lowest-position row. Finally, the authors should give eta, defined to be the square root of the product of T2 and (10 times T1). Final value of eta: 5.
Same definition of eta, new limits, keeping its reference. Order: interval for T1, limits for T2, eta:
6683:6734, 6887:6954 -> 9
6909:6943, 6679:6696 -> 2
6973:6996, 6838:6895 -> 6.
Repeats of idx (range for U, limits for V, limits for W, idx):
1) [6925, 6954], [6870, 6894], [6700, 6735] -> 0.0104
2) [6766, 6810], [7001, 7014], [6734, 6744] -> 0.0098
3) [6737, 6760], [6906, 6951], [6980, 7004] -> 0.0093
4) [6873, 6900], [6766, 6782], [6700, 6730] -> 0.0101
